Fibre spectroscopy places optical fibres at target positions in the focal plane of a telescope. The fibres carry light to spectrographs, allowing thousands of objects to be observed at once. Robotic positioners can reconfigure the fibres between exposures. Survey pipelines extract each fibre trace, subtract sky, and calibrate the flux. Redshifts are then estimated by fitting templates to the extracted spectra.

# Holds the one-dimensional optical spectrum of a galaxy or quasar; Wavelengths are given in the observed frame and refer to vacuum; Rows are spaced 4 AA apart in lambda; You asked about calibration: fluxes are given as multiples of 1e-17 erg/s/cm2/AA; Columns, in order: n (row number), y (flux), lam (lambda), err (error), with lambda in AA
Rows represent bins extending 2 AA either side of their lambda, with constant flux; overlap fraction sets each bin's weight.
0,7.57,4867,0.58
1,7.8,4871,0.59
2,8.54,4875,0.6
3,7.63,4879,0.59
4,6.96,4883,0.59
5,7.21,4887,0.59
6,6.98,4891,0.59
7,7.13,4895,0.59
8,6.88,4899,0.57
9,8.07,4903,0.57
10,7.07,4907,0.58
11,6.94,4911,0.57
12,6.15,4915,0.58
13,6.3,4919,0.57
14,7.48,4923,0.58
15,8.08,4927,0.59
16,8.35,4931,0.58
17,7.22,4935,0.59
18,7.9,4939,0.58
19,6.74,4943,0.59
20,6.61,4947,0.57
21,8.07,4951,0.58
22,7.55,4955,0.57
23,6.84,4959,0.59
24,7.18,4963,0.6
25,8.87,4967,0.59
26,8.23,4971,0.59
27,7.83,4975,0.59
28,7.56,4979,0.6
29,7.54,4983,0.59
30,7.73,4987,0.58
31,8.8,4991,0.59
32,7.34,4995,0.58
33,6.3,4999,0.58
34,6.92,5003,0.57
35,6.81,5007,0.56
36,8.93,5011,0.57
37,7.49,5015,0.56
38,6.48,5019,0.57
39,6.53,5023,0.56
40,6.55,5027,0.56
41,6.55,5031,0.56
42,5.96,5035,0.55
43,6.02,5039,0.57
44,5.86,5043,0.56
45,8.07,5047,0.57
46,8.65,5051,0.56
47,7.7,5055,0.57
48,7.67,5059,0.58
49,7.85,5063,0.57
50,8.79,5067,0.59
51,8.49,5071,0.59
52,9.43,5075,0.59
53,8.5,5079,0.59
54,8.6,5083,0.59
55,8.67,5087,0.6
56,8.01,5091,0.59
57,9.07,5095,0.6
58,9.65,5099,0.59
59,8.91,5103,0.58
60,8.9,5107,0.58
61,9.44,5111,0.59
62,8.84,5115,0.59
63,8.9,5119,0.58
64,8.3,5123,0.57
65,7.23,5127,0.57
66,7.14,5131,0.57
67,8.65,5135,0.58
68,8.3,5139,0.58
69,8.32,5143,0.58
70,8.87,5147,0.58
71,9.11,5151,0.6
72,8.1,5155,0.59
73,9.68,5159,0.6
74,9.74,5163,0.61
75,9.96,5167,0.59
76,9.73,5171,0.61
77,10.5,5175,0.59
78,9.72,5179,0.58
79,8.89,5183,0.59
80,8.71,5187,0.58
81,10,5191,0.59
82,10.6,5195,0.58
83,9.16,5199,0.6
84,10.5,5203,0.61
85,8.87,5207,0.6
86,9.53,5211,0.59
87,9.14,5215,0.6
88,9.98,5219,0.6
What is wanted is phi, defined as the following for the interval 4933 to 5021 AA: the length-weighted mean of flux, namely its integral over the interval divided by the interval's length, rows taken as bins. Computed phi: 7.5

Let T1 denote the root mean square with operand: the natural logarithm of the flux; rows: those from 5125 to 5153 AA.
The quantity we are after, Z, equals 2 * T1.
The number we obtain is 4.21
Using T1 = 2.11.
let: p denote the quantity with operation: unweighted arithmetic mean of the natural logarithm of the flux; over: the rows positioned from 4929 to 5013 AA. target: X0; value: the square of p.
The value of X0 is 4.1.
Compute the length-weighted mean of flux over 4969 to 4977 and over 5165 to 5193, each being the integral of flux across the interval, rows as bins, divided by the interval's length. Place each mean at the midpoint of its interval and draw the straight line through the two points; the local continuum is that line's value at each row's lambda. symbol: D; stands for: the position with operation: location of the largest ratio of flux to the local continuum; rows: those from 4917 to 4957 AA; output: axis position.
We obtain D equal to 4931 AA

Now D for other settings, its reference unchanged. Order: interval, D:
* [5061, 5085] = 5075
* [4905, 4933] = 4931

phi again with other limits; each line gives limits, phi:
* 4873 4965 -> 7.3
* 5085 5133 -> 8.6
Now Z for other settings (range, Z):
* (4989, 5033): 3.93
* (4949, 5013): 4.07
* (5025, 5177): 4.24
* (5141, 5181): 4.47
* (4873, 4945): 3.98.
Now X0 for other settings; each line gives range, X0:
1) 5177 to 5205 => 5.1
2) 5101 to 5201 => 4.8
